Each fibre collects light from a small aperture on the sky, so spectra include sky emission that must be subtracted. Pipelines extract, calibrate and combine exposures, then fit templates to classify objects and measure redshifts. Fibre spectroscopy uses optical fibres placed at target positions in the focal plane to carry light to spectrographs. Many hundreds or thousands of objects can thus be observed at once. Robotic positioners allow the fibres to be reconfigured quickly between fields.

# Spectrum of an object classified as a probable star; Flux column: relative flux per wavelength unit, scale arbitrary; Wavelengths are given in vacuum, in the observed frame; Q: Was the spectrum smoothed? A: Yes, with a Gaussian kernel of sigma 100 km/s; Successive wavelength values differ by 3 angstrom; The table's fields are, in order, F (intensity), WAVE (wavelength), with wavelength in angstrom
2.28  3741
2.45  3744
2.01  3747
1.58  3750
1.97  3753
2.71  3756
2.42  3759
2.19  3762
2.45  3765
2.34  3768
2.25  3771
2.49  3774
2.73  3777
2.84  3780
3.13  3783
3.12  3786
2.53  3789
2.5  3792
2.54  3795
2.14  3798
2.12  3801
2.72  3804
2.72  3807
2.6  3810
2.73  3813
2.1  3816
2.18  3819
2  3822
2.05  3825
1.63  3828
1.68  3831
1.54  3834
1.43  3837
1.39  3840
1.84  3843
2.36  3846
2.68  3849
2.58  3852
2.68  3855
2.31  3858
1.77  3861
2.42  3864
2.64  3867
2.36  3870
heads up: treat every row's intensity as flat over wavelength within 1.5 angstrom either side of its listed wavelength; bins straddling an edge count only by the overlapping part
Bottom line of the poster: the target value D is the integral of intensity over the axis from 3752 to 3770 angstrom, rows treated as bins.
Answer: 42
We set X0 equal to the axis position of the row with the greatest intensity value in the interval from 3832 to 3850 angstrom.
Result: 3849 angstrom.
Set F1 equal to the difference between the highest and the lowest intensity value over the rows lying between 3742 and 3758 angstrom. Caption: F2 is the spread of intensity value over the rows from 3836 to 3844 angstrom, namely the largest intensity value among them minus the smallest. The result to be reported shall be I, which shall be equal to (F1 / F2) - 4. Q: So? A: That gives -1.5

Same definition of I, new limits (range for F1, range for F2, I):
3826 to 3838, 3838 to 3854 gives -3.8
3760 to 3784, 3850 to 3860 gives -1.5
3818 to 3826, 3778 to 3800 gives -3.8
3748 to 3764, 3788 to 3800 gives -1.2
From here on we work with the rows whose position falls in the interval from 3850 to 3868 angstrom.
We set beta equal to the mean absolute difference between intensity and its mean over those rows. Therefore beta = 0.24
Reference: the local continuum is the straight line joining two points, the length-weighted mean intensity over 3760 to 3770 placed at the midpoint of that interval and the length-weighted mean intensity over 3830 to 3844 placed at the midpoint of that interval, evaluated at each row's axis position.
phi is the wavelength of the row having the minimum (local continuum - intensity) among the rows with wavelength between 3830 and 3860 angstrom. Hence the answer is 3855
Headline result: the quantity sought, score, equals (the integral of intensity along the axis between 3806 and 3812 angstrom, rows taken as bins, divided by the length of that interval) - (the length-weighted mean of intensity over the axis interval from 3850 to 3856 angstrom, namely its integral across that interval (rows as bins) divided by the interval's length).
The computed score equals 0.0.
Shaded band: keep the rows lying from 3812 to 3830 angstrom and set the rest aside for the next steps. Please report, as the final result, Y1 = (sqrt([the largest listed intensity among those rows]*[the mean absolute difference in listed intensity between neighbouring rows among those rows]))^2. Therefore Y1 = 0.7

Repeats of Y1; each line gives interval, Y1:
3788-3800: 0.4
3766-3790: 0.7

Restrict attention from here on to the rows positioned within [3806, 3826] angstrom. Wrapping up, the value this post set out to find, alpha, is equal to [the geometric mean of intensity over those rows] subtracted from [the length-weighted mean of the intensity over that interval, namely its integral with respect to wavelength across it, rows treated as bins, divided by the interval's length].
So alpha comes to 0.017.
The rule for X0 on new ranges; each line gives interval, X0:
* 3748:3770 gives 3756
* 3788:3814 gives 3813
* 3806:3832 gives 3813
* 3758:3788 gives 3783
